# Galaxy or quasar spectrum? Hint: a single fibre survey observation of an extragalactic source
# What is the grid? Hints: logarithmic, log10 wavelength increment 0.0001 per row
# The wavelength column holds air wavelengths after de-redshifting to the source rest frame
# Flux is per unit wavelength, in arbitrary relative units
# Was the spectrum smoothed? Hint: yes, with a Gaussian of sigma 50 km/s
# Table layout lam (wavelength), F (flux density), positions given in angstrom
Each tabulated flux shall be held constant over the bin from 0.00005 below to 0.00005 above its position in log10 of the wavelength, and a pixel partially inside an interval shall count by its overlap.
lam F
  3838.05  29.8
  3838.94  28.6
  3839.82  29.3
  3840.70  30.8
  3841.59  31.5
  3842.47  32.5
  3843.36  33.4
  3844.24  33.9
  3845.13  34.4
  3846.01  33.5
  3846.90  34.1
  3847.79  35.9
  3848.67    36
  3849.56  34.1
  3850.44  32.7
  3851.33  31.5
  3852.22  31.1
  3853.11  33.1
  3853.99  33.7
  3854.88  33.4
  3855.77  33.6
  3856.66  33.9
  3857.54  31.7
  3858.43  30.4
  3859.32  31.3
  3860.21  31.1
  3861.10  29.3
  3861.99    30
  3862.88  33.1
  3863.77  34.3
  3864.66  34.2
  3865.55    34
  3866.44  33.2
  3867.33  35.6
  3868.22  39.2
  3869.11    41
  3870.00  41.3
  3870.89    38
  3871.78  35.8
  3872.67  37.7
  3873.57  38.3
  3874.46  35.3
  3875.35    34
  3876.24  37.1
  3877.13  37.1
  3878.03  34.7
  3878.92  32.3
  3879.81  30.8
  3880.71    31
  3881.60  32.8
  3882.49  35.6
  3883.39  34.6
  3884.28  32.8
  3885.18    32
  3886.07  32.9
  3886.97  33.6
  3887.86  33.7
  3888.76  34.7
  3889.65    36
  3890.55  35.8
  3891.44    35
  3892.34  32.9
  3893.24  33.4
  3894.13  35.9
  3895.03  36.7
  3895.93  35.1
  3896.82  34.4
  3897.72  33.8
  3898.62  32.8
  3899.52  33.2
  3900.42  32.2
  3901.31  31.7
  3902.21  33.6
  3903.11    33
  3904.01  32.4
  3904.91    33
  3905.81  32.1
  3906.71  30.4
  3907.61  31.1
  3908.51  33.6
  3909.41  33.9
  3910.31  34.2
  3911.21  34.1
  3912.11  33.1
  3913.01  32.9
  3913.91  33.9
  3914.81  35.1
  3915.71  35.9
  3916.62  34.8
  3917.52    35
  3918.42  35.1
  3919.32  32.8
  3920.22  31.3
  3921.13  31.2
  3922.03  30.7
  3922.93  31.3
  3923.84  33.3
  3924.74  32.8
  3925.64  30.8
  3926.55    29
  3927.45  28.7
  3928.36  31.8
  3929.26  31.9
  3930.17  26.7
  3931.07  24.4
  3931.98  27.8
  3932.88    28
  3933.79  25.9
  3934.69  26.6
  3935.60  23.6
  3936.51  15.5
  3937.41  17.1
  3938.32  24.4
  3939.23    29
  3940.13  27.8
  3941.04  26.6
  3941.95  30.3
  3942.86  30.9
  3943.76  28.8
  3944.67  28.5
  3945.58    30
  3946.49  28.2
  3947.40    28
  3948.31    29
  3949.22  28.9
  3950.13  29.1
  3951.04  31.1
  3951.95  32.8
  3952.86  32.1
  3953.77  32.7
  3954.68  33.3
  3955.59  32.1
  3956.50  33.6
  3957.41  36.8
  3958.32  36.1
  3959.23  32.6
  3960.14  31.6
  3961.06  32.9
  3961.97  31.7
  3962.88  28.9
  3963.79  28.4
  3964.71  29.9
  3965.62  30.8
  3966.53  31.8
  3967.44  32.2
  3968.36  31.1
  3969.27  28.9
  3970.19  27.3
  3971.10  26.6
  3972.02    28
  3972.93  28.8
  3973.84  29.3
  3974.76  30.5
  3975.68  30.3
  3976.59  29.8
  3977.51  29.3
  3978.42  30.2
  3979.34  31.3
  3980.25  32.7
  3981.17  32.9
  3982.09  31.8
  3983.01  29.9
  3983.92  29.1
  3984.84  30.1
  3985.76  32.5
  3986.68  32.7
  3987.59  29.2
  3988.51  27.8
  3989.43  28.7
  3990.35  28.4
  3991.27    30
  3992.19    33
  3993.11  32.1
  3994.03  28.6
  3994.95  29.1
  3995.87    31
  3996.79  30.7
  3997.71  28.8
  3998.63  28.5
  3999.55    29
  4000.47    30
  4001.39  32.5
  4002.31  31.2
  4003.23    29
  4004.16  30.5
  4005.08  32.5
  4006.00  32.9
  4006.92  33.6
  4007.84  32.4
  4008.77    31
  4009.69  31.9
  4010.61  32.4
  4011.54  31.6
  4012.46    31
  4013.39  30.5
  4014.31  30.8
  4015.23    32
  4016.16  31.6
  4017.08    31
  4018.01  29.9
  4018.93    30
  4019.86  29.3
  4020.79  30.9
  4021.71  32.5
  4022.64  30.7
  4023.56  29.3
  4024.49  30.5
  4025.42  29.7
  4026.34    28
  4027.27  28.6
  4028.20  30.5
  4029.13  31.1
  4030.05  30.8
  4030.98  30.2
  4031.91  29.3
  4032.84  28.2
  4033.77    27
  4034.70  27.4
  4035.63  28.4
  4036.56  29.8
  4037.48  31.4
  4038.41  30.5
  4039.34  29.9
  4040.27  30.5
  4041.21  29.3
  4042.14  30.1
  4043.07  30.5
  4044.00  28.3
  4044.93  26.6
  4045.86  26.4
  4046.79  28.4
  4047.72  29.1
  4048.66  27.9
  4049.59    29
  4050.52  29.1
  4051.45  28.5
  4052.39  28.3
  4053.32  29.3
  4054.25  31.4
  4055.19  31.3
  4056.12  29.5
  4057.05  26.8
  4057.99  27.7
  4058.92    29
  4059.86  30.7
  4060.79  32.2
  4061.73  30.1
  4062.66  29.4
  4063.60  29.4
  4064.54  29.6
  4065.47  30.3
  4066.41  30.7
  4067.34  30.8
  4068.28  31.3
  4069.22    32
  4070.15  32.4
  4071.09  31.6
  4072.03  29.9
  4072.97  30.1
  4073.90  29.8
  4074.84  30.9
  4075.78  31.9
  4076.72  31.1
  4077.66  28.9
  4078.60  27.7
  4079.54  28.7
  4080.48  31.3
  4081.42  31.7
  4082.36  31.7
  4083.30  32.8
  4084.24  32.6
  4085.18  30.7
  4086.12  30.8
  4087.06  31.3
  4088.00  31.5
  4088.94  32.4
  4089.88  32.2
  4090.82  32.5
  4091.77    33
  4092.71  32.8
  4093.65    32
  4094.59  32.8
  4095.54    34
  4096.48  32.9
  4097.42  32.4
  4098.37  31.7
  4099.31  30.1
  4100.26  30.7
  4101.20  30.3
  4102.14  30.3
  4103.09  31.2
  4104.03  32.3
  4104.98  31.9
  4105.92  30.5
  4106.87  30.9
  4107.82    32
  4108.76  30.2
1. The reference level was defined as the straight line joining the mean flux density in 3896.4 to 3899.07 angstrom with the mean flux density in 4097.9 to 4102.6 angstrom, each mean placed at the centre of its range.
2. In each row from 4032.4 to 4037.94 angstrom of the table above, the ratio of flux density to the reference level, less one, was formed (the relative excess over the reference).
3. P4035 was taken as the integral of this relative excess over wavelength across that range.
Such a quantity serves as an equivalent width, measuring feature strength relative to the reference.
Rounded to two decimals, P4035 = -0.51 angstrom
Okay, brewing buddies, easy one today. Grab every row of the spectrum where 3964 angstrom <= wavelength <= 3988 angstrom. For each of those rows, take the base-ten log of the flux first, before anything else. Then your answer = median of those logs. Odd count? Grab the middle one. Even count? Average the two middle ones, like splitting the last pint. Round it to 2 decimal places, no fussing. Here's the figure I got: 1.48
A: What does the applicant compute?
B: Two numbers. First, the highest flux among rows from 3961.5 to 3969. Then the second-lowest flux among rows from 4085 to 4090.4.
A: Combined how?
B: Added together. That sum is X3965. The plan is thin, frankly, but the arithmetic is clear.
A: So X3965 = 63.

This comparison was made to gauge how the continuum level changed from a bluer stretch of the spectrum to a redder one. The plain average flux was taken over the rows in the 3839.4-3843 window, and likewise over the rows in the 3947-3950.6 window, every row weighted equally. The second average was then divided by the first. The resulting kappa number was 0.93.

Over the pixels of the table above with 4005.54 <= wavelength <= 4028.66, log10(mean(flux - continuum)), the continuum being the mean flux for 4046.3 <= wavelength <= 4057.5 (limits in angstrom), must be 0.3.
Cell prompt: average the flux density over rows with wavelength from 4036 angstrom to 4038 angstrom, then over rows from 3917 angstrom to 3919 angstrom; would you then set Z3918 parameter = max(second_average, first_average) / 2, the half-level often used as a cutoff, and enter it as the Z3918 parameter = 17.5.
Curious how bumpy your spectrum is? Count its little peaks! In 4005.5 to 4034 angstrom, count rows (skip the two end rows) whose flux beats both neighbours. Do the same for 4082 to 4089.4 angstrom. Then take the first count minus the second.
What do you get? 6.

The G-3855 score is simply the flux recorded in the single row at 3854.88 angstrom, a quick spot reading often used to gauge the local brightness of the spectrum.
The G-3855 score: 33.4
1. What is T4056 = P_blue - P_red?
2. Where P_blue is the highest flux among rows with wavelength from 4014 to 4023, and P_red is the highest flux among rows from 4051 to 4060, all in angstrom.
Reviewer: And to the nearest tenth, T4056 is 1.1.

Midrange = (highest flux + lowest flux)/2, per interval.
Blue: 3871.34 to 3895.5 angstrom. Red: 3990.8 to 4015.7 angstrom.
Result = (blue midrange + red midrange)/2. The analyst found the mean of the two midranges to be 32.8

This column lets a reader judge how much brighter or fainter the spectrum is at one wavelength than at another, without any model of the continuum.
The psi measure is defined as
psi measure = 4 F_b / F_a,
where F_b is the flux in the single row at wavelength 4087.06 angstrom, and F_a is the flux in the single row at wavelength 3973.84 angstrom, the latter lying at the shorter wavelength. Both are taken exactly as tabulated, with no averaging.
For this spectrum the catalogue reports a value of 4.3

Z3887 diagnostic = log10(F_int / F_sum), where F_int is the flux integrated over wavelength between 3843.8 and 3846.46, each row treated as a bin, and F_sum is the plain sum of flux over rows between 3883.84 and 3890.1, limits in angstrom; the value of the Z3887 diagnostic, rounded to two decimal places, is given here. -0.42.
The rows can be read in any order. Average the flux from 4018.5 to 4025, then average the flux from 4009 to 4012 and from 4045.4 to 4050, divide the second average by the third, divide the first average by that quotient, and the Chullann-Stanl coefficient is 26.8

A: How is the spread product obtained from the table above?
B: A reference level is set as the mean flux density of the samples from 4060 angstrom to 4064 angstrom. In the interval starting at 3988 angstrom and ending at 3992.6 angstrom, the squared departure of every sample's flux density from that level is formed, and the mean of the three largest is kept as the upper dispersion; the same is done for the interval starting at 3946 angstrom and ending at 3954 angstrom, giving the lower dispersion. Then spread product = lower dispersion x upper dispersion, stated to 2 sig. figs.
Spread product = 33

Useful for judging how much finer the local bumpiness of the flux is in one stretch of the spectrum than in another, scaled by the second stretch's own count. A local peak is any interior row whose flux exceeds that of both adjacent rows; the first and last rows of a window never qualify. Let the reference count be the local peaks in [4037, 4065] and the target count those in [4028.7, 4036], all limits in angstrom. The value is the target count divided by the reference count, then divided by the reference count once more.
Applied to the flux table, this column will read 0.00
